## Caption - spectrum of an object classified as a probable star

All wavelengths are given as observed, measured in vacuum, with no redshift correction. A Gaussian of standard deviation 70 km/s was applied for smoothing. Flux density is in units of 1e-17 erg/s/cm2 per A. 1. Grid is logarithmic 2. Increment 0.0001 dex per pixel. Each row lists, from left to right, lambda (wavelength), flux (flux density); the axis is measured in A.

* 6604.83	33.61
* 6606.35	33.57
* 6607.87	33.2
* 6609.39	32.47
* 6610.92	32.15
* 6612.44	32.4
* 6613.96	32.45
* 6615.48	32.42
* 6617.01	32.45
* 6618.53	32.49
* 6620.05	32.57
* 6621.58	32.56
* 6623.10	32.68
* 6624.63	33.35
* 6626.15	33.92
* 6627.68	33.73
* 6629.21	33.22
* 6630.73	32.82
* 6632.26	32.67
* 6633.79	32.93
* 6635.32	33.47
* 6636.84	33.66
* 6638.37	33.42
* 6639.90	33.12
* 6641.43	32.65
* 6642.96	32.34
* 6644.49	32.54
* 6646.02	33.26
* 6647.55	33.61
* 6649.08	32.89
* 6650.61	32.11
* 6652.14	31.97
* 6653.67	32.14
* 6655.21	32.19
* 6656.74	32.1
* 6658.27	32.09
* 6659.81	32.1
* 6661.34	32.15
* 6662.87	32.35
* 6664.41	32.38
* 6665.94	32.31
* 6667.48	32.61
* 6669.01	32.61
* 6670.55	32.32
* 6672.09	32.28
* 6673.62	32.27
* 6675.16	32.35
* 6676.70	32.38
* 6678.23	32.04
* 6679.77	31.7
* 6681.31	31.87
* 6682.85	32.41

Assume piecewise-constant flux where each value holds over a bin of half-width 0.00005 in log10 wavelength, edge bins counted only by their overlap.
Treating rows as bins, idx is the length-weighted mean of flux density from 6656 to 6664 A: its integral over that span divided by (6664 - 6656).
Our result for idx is 32.2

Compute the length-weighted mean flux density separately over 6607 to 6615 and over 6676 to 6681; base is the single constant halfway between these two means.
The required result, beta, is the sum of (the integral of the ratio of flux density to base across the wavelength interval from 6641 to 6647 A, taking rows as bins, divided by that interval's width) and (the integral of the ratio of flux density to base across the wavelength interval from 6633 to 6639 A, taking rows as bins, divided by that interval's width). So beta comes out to 2.05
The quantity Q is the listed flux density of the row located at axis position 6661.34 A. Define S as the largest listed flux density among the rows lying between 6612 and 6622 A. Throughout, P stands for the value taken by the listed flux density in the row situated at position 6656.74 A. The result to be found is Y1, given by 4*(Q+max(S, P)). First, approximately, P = 32.1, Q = 32.15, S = 32.57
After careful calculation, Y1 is 259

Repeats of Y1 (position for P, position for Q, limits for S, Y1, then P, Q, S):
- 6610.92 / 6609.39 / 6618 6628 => 266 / 32.15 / 32.47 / 33.92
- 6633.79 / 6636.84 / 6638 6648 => 269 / 32.93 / 33.66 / 33.61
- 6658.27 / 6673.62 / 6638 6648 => 264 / 32.09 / 32.27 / 33.61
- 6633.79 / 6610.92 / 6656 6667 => 260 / 32.93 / 32.15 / 32.38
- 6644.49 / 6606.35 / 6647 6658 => 269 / 32.54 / 33.57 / 33.61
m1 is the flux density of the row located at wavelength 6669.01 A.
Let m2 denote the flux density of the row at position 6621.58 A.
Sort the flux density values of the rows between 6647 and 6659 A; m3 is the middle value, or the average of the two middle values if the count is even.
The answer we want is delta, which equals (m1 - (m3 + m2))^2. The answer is 1029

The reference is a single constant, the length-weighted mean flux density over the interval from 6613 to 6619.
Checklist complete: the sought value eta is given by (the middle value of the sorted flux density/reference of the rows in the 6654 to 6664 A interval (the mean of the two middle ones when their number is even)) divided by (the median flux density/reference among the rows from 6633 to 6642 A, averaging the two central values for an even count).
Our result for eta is 0.97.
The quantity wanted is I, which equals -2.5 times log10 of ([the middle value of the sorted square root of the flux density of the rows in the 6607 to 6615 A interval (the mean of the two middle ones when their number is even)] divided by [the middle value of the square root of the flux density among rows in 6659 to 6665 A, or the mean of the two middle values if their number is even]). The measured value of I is -0.003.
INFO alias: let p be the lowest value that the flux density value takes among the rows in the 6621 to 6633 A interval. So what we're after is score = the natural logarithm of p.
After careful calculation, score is 3.48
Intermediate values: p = 32.56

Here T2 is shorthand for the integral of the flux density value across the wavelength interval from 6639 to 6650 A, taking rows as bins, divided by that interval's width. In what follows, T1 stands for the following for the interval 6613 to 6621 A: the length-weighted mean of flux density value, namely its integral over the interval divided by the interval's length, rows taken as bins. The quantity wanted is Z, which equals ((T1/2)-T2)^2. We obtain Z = 278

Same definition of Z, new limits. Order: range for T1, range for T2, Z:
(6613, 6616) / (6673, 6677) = 257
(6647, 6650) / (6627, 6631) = 280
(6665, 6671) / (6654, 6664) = 253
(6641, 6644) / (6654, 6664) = 253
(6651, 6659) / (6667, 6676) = 267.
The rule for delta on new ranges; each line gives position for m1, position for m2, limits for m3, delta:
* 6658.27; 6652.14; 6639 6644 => 1058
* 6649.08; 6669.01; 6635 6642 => 1098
